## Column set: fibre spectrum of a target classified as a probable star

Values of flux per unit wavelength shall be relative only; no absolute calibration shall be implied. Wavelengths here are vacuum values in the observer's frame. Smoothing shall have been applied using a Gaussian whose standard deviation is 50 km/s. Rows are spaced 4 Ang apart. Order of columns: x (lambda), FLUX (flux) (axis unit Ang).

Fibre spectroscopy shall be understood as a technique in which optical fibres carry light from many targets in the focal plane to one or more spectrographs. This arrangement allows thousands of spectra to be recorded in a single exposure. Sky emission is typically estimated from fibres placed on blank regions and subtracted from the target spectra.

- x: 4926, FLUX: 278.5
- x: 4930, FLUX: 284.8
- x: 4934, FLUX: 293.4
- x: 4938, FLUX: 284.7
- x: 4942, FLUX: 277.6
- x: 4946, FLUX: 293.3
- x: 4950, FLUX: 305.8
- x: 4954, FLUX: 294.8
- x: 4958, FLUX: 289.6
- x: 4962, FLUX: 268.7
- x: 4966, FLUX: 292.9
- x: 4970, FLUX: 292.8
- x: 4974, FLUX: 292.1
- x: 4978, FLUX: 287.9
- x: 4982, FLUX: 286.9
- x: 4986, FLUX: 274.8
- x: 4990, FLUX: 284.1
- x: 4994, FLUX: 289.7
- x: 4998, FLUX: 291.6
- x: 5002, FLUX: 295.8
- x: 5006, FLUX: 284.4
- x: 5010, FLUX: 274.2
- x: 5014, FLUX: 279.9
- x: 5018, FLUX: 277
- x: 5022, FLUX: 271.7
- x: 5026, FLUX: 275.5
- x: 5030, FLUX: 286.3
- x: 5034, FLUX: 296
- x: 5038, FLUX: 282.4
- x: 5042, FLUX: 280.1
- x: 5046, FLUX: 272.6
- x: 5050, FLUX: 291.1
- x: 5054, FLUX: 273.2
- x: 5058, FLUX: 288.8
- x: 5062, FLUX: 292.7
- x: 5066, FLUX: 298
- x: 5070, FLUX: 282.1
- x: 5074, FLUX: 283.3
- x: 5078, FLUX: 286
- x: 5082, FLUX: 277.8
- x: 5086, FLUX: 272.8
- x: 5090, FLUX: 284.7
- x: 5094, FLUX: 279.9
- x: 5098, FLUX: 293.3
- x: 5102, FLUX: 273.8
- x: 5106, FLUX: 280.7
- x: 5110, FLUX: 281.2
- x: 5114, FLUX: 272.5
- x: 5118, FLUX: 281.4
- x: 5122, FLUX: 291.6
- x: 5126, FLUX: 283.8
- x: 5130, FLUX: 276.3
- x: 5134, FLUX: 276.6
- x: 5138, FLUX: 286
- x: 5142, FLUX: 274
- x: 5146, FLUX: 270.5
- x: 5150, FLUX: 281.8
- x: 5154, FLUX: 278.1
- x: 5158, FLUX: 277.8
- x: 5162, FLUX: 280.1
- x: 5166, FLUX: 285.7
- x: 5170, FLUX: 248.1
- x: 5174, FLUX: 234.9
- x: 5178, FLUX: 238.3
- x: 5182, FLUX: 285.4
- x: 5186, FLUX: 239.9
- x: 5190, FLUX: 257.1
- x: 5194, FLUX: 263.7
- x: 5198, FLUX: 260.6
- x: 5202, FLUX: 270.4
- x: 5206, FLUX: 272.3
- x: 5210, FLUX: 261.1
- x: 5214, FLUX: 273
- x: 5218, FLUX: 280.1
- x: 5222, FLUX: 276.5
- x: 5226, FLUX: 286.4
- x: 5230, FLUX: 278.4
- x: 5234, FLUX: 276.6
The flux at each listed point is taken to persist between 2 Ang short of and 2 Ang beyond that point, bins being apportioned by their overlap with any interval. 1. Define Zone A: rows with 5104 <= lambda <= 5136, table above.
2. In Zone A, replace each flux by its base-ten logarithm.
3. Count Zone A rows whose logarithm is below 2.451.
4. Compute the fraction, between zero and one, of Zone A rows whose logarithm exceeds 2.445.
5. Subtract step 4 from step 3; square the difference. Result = 29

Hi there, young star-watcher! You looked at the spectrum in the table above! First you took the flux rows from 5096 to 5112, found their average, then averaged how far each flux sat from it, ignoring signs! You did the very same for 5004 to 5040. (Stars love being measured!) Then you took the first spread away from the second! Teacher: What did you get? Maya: 0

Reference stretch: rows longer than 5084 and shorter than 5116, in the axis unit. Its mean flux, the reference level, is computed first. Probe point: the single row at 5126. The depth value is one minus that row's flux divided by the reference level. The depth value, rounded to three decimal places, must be -0.014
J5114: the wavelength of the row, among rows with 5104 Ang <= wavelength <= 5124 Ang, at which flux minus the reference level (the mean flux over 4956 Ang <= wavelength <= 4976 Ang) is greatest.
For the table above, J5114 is 5122 Ang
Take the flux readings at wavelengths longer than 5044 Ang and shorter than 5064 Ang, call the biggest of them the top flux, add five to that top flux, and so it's 298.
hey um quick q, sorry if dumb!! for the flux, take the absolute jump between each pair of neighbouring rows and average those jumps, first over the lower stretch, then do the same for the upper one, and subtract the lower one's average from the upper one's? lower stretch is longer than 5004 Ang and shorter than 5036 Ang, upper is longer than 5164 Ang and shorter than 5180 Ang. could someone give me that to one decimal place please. 11.2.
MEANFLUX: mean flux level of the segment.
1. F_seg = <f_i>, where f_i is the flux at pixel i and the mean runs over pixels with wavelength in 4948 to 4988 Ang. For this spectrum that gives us 289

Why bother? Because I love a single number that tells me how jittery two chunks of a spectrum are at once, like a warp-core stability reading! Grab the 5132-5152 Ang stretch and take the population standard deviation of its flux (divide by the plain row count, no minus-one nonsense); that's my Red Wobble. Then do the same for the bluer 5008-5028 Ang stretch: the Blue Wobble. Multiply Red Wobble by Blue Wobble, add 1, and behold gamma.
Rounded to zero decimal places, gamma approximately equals 16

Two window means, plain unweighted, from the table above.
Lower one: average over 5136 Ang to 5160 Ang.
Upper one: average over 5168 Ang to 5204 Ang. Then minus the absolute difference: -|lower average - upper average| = -23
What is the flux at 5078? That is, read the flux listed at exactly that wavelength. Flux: 286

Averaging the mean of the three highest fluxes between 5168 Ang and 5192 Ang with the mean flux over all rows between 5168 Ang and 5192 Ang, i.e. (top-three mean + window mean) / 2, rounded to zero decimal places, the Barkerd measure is 257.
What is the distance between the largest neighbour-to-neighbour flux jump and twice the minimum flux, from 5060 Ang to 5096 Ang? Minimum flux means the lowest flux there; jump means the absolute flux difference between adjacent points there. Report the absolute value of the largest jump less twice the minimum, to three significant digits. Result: 530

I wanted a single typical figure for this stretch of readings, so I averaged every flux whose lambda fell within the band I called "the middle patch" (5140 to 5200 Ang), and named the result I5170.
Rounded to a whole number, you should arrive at 265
